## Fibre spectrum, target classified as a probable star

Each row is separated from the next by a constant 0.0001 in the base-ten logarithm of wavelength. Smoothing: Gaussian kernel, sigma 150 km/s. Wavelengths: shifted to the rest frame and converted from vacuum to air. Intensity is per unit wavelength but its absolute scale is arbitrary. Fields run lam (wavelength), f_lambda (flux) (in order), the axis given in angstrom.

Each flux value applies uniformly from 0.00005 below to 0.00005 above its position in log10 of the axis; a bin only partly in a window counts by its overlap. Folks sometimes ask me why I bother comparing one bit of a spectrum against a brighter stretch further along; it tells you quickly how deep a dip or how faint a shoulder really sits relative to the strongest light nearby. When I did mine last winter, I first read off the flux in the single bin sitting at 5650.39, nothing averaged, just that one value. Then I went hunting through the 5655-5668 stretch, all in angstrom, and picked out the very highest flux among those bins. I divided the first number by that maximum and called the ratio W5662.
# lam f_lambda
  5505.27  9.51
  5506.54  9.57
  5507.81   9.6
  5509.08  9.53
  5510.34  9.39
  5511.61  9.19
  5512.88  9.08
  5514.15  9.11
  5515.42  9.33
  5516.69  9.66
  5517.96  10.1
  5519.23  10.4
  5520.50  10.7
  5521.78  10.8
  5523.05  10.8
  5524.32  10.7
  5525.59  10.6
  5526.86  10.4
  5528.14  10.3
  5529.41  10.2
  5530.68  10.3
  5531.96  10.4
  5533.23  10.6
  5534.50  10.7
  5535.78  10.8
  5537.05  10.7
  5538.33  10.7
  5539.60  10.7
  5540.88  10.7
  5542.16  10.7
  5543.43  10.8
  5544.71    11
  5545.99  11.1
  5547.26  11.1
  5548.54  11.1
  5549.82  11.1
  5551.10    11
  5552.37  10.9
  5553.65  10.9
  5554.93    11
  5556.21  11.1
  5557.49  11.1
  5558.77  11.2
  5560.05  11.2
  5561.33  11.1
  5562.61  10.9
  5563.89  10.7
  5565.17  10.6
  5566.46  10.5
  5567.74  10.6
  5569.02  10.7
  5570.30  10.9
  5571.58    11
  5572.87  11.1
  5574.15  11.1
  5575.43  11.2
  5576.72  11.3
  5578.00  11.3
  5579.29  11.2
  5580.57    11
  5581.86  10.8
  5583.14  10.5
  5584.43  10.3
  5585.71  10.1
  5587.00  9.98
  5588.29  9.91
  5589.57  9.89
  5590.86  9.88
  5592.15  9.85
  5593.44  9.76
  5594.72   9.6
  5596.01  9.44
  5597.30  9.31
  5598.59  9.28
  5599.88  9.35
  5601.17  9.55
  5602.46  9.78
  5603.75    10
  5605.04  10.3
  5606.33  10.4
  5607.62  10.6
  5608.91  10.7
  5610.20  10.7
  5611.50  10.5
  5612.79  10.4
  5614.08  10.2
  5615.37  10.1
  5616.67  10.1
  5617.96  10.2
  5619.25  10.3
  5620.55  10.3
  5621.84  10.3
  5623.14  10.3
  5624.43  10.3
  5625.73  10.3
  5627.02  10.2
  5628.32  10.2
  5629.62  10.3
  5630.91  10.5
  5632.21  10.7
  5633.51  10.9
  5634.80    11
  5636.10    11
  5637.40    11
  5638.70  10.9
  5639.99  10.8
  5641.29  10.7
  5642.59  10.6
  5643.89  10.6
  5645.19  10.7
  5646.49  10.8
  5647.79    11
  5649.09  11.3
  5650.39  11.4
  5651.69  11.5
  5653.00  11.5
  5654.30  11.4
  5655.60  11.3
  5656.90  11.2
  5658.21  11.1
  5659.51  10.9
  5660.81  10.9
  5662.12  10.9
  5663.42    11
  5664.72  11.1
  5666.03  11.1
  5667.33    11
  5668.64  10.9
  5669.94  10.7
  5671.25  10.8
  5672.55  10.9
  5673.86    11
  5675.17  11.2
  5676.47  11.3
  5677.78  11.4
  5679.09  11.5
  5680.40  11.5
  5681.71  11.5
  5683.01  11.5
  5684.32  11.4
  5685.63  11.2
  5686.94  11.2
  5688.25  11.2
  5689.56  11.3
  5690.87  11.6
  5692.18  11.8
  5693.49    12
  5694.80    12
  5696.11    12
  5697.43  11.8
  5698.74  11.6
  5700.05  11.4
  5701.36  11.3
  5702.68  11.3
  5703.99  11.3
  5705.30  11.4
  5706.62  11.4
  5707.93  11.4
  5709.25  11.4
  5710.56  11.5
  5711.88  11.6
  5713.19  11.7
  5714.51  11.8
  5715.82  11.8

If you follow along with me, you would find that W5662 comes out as 1.01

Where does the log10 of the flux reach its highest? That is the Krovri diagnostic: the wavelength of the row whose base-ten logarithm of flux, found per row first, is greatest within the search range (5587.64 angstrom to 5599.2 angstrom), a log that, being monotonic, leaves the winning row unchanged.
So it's 5588.29 angstrom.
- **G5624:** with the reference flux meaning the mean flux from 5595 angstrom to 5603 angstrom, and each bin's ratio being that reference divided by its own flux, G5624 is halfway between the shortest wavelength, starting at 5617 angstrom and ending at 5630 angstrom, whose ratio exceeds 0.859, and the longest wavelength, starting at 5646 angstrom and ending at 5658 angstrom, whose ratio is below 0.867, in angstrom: 5637.4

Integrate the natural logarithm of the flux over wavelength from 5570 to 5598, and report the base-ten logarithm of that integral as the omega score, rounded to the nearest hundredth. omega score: 1.82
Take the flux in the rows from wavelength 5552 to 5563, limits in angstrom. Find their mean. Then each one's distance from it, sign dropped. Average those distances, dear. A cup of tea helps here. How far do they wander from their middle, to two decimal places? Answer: 0.11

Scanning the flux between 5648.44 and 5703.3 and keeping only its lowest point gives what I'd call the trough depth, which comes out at 10.7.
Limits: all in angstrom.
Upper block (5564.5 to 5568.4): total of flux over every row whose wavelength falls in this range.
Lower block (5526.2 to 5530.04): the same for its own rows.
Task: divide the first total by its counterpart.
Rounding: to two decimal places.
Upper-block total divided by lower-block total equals 1.03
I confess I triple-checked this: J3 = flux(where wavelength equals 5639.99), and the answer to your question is 10.8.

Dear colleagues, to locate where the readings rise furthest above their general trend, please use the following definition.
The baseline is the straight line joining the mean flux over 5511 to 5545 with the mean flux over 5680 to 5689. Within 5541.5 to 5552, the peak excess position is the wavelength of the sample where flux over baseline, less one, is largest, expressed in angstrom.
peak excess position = 5545.99 angstrom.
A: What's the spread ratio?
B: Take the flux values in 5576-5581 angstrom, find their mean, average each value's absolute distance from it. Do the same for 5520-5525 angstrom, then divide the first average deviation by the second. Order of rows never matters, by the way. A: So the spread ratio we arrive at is 2.0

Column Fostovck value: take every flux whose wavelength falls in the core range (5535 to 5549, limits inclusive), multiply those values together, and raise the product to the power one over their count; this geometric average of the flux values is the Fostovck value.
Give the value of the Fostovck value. 10.9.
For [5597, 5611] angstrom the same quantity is 10.0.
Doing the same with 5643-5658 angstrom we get 11.2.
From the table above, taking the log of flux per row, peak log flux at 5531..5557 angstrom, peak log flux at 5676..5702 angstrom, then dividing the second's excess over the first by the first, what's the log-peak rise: 0.032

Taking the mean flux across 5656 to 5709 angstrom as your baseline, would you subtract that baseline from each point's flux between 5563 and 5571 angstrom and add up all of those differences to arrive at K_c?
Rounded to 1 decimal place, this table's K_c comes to -3.8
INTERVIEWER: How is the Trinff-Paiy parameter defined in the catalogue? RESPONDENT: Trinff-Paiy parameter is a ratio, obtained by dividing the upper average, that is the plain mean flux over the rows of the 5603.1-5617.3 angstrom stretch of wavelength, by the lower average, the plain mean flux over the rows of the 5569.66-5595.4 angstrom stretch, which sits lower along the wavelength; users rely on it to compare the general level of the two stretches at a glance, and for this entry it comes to 0.98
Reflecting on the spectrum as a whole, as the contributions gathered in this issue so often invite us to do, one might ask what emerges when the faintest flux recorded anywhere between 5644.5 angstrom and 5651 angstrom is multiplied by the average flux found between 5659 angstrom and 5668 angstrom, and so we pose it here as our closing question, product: 118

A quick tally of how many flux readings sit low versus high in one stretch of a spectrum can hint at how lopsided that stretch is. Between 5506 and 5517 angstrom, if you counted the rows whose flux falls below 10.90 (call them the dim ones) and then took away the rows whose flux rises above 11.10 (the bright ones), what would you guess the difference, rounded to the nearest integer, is 9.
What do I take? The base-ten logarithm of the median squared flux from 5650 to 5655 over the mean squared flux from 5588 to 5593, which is 0.13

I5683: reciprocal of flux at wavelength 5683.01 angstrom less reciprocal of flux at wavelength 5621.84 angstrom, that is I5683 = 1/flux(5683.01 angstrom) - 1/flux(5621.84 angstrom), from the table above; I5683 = -0.010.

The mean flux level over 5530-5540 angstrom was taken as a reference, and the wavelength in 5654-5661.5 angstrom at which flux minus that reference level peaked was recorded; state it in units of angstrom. 5654.30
